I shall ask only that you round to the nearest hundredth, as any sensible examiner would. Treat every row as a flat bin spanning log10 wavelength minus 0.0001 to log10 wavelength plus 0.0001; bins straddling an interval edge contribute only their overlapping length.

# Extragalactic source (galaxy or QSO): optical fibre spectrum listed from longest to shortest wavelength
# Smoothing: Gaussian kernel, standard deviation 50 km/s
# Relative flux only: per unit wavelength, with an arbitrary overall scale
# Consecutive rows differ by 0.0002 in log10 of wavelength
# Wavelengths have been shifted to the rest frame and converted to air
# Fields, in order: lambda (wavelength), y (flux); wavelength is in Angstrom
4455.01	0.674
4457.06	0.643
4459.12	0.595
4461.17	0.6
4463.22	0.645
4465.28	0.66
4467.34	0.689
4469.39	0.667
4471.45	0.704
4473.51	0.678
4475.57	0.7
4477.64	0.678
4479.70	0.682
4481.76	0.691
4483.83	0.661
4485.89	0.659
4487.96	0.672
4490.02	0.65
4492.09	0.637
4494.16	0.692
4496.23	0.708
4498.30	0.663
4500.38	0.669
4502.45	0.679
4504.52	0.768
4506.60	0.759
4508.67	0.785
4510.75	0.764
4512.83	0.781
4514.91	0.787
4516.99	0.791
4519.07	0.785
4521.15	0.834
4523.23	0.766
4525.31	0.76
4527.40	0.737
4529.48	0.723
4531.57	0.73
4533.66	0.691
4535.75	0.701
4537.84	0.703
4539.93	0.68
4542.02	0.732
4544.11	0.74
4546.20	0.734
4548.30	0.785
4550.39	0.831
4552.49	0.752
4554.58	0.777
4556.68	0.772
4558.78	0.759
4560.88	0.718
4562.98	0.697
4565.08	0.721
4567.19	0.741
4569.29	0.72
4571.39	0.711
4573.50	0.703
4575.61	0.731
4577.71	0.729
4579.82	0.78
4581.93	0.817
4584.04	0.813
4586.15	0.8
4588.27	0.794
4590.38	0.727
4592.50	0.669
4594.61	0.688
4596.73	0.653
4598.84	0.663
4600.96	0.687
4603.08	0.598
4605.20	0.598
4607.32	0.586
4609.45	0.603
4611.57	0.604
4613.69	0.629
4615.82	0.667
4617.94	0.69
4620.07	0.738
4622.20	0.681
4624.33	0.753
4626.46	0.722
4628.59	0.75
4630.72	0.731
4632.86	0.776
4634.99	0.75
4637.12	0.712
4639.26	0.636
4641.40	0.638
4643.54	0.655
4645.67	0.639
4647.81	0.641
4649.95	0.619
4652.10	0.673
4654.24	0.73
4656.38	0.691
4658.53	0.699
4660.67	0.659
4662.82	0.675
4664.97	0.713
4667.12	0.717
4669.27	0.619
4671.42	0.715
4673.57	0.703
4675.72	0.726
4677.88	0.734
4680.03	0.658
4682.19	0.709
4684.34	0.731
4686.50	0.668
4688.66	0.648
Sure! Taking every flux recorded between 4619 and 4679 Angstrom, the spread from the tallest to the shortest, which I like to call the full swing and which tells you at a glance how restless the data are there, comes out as 0.16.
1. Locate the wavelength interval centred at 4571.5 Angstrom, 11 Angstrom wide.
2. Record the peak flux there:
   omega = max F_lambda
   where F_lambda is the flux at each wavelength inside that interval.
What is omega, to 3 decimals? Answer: 0.741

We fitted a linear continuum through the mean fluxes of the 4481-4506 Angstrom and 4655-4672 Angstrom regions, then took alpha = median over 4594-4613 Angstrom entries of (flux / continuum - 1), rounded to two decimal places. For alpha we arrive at -0.12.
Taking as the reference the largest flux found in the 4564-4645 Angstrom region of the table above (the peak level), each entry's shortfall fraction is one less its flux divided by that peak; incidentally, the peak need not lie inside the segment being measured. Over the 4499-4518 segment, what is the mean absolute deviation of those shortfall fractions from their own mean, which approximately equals 0.043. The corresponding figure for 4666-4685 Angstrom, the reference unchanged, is 0.034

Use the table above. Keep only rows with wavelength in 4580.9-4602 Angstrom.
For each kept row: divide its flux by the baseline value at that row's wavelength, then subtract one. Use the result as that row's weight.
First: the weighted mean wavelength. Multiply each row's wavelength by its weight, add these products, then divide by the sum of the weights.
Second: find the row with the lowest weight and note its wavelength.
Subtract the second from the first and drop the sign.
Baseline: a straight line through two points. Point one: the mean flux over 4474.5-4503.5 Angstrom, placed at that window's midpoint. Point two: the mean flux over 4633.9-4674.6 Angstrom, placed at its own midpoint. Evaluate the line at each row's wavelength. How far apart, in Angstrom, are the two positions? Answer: 11.8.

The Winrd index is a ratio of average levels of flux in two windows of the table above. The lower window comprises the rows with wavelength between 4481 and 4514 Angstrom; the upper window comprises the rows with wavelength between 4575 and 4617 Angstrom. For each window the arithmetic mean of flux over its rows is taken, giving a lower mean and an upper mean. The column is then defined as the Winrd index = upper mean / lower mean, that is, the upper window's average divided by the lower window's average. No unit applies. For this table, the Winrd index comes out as 0.98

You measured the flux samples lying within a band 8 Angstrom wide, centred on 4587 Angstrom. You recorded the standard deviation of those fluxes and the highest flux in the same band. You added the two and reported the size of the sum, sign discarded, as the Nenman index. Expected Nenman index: 0.85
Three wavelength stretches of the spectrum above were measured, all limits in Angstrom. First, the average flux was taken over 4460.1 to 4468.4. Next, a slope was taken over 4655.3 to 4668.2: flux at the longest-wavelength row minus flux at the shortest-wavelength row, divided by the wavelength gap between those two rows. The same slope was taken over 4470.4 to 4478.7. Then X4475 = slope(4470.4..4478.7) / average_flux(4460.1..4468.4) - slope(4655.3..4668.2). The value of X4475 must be -0.009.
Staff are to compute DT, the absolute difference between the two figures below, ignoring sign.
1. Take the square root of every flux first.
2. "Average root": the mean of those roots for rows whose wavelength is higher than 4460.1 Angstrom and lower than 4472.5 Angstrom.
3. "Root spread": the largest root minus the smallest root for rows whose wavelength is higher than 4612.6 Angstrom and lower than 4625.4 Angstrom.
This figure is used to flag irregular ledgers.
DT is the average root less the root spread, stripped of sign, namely 0.738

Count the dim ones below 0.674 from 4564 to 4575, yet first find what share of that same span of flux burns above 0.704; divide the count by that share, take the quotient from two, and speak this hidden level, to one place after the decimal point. 2.0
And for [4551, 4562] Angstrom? 2.0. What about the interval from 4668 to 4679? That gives 0.3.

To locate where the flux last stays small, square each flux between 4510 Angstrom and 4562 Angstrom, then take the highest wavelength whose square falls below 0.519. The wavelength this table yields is 4560.88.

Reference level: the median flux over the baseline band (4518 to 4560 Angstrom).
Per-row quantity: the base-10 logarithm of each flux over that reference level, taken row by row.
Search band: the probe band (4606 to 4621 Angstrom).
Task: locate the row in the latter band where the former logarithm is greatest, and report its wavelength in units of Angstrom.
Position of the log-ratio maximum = 4620.07 Angstrom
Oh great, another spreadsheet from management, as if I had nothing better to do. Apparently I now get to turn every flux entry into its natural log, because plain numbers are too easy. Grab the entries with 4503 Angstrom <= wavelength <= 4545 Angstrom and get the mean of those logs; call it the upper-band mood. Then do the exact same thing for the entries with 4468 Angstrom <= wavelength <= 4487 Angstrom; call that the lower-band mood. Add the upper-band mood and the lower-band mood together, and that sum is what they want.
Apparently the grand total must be -0.67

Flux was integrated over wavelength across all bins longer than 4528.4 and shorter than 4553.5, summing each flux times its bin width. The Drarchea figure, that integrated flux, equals 18.4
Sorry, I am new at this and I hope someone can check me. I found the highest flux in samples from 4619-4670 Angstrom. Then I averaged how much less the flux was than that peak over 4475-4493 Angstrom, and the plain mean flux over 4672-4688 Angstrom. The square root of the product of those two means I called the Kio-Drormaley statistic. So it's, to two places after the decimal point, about 0.27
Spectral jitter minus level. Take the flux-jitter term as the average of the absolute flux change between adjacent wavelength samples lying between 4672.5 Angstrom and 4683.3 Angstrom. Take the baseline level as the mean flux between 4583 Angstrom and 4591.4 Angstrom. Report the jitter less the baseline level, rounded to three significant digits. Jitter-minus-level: -0.744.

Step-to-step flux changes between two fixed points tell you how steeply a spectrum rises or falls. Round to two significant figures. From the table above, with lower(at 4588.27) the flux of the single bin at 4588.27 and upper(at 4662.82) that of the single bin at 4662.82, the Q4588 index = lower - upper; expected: 0.12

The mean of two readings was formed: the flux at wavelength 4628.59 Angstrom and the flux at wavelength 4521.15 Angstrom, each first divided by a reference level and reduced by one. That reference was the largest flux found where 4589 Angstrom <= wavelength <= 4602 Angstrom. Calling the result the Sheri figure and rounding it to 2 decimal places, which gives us 0.09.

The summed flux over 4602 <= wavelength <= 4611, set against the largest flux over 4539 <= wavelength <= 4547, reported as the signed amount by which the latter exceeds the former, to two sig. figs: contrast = -1.6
